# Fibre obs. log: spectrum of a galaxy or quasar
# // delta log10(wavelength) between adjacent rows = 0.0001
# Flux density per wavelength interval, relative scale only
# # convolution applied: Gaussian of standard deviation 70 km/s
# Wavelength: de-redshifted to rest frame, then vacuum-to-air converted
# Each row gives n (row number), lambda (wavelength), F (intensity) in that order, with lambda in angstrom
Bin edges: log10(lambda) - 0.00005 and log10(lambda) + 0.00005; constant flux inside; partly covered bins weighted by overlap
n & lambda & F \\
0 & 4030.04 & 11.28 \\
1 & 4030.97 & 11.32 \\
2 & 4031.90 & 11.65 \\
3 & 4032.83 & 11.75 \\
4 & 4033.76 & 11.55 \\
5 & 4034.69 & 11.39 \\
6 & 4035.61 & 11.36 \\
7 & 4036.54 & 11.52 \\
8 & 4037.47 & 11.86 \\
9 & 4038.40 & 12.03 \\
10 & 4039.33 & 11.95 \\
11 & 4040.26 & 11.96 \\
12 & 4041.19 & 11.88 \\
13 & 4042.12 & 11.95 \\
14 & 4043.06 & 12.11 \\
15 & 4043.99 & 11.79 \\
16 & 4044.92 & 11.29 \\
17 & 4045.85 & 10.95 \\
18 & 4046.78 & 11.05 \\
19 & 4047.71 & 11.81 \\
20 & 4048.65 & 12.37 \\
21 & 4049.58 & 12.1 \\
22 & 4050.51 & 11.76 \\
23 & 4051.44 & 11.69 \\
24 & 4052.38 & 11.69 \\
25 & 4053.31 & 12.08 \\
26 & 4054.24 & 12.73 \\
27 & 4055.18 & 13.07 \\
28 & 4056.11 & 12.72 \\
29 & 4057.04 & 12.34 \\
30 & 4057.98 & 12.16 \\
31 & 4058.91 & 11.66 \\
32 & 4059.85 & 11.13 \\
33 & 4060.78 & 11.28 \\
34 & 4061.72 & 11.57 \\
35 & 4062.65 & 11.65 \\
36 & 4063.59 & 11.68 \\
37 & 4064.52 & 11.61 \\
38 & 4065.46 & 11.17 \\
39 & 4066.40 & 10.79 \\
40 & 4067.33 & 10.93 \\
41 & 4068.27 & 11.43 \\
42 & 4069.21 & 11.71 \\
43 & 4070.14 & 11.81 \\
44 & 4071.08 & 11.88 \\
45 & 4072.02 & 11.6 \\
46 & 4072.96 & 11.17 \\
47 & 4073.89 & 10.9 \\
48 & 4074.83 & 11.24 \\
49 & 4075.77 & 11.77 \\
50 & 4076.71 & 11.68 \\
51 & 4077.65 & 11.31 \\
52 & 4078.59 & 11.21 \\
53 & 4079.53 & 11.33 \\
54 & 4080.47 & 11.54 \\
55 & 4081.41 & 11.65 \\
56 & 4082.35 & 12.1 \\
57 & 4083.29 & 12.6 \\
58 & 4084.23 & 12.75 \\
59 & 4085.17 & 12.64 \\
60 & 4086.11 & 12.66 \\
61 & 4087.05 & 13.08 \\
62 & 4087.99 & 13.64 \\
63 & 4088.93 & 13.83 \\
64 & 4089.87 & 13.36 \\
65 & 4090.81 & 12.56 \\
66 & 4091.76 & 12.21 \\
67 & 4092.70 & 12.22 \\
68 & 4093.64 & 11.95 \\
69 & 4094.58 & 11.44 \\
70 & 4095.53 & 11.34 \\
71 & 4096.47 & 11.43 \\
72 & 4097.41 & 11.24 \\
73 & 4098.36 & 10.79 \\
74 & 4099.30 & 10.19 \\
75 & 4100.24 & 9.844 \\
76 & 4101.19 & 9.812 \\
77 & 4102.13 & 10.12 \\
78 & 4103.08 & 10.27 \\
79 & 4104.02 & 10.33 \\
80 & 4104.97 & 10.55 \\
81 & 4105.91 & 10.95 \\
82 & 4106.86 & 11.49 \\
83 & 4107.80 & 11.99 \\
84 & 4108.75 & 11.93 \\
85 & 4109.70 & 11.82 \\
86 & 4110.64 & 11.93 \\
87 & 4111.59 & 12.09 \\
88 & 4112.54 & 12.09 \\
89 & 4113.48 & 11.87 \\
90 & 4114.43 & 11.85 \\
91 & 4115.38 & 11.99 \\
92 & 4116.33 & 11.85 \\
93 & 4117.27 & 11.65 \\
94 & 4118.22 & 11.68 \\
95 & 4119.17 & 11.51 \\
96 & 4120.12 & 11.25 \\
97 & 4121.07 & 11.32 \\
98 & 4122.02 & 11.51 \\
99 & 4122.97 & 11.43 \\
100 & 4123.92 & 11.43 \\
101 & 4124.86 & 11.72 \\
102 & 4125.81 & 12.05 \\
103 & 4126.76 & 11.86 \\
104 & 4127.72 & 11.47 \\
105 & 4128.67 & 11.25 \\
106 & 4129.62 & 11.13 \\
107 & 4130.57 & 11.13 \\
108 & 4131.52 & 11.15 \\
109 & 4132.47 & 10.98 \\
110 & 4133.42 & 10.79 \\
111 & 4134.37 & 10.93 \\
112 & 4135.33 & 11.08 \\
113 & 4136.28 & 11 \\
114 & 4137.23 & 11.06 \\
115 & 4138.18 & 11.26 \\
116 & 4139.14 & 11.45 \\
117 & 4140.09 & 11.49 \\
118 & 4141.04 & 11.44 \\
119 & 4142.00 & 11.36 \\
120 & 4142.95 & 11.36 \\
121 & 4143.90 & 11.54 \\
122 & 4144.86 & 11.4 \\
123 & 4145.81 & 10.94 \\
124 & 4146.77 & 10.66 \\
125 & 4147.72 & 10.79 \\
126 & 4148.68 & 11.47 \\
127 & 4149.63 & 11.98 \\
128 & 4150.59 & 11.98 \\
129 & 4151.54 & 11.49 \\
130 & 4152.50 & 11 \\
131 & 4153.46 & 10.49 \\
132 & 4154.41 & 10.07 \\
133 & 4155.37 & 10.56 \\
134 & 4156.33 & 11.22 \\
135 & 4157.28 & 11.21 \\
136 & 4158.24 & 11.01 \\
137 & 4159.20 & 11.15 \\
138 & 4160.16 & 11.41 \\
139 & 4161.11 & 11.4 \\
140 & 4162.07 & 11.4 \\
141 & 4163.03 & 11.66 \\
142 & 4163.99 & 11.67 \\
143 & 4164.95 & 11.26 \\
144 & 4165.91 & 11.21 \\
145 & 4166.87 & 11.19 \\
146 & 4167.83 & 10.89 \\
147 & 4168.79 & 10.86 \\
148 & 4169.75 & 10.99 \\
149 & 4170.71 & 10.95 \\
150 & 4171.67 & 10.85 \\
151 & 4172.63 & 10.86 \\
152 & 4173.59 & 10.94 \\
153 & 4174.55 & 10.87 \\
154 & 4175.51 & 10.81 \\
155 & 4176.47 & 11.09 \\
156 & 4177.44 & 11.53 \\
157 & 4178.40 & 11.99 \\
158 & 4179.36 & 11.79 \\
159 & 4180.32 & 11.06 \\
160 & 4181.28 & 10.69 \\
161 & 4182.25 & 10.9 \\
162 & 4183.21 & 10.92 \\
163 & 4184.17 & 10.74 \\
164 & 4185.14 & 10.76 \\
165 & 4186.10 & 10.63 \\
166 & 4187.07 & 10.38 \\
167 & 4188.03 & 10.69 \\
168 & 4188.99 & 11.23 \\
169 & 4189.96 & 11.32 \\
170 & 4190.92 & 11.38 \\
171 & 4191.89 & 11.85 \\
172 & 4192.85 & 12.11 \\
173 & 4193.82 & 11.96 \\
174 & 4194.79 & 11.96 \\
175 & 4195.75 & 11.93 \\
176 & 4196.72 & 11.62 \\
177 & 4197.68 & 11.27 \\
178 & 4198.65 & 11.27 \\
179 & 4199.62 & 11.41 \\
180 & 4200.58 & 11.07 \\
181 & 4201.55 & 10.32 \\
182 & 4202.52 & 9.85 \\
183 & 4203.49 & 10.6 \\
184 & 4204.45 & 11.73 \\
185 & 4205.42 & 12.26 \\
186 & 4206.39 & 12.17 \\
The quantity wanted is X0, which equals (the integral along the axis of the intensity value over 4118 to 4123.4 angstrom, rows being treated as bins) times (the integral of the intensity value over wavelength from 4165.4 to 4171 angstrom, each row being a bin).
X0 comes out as 3806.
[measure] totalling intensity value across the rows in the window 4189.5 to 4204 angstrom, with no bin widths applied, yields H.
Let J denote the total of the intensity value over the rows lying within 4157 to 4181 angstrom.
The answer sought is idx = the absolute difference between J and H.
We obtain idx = 110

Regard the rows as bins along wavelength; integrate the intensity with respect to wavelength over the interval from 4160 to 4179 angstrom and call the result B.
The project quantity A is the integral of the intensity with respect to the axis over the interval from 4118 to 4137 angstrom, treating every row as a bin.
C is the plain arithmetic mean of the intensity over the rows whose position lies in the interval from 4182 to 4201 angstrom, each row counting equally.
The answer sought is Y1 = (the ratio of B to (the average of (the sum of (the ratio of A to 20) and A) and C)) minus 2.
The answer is -0.21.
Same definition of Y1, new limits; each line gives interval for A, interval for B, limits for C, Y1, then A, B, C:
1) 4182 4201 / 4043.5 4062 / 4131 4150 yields -0.14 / 214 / 220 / 11.2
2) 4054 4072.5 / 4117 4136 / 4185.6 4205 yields -0.20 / 217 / 216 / 11.2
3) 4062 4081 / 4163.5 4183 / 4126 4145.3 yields -0.19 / 217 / 217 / 11.3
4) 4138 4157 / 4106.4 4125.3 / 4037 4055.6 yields -0.12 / 213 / 222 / 11.9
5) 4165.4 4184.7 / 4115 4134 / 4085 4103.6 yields -0.15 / 213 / 218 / 11.7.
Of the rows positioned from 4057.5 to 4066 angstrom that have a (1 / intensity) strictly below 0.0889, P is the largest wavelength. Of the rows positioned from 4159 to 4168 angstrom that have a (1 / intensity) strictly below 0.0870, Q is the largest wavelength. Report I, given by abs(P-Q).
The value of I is 99.5 angstrom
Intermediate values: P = 4064.52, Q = 4163.99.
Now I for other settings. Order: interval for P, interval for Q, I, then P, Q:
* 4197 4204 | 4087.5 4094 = 106.0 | 4199.62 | 4093.64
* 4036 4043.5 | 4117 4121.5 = 76.1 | 4043.06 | 4119.17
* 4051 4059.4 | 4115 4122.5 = 63.1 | 4058.91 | 4122.02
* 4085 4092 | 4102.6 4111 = 18.9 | 4091.76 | 4110.64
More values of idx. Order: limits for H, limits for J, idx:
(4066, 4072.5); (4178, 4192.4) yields 86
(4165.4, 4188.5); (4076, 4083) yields 183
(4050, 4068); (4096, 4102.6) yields 150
